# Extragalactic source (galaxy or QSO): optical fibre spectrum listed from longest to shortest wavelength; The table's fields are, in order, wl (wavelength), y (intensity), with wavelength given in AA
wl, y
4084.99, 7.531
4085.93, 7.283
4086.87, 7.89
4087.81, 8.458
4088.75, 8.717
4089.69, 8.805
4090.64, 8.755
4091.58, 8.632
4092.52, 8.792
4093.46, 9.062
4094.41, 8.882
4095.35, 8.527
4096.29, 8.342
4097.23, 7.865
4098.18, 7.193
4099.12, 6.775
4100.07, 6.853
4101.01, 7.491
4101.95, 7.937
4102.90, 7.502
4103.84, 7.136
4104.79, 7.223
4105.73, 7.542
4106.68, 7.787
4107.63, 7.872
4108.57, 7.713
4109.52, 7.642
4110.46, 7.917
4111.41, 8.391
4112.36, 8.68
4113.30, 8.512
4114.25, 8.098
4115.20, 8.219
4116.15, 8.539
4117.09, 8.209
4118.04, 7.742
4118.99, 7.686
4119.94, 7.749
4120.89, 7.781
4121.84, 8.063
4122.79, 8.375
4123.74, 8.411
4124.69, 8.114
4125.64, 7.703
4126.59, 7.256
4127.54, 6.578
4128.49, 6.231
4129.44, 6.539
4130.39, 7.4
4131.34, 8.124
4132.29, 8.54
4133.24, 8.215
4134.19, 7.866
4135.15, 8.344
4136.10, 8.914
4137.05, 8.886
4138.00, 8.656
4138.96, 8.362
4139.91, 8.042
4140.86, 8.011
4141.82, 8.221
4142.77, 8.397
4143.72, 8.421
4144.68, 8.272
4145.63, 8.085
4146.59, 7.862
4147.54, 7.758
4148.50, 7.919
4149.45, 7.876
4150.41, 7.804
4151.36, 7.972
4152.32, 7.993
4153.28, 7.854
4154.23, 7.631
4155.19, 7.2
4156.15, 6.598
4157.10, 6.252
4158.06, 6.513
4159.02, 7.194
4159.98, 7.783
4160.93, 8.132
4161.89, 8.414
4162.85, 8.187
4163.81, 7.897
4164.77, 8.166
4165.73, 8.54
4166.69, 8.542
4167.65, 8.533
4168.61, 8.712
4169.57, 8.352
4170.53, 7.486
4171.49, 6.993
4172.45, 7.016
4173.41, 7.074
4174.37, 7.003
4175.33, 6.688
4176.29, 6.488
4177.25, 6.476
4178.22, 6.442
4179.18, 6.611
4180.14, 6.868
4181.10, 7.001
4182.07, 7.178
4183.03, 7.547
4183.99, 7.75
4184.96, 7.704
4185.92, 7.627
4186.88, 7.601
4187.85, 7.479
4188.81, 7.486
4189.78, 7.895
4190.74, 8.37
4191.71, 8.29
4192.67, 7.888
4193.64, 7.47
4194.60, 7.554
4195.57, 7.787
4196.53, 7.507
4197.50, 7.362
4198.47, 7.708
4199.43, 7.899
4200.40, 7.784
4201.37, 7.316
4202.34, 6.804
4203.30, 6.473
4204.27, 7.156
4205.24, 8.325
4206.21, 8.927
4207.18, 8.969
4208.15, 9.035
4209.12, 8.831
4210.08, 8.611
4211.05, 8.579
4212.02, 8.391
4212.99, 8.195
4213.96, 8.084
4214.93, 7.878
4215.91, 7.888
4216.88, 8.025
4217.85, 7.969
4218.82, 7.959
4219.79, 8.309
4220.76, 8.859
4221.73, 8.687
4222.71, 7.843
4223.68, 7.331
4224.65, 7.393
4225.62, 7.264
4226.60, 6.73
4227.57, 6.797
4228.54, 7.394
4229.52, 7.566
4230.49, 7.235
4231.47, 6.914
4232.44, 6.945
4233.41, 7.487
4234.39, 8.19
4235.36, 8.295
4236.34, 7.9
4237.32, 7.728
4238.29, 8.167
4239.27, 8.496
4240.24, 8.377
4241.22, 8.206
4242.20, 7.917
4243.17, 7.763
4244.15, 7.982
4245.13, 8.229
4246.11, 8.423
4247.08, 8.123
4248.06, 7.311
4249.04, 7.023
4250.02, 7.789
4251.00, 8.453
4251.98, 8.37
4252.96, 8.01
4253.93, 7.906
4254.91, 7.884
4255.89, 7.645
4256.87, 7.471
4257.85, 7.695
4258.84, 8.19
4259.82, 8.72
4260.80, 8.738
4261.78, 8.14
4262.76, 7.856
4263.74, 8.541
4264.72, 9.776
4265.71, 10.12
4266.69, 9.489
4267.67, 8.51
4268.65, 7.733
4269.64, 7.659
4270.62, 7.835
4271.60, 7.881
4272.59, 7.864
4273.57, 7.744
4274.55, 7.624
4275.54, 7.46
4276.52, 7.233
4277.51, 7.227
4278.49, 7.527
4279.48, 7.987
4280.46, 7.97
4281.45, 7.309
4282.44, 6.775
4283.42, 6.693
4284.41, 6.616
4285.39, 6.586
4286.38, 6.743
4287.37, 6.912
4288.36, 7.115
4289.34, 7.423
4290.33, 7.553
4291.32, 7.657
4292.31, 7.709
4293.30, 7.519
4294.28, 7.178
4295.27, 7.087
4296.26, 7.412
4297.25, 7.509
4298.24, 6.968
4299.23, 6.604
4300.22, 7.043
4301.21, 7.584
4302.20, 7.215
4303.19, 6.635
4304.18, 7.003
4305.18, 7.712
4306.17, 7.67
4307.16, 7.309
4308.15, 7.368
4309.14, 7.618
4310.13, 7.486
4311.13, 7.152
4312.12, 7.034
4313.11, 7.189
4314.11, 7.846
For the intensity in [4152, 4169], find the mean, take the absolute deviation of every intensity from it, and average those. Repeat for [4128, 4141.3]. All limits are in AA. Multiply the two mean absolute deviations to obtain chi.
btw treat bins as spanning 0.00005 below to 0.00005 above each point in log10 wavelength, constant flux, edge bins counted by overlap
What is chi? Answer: 0.34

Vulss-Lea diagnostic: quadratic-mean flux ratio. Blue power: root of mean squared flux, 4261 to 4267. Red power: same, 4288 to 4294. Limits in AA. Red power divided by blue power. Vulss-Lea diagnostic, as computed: 0.83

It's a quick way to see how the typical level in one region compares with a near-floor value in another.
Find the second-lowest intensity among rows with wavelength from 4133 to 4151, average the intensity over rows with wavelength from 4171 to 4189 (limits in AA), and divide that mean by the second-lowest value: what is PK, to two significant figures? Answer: 0.91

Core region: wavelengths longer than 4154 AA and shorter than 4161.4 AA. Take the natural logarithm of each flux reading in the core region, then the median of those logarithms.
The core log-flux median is 1.97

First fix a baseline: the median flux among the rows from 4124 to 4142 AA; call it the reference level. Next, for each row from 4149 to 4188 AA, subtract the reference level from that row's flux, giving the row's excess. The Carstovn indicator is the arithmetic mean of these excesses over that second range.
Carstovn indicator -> -0.62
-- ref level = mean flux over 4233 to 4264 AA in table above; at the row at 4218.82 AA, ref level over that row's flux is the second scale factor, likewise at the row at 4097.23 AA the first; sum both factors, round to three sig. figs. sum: 2.03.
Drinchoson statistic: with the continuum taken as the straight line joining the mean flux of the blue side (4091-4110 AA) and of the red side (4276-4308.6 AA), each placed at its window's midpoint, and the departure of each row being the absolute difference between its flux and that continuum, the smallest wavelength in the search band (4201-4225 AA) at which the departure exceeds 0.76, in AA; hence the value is 4203.30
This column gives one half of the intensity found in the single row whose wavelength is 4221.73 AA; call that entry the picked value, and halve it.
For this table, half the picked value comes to 4.3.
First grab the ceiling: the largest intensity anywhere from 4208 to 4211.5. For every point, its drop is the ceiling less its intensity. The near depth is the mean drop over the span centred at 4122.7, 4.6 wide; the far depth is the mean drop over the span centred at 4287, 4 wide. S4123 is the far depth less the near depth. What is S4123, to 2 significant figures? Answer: 1.3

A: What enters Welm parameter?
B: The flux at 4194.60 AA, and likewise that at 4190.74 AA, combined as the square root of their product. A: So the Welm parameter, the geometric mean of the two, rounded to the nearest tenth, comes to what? 8.0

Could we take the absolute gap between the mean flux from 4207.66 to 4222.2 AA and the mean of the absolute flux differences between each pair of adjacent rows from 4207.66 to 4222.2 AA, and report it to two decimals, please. 8.18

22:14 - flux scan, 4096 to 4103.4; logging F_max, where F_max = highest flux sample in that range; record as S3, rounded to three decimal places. 8.342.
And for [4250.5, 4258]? 8.453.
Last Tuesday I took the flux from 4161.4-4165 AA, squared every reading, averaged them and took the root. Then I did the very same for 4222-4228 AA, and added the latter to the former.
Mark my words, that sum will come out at 15.4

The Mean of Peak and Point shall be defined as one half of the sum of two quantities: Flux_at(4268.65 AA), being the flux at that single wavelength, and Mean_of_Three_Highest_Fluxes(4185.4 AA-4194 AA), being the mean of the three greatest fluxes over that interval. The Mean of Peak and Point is 7.96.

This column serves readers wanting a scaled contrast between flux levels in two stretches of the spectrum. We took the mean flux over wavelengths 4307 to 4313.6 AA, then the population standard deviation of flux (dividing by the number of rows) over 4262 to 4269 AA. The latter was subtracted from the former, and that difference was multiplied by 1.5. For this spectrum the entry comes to 9.7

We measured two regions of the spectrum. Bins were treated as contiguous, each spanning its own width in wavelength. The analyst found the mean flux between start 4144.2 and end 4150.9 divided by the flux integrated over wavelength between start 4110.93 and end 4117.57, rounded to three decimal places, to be 0.143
